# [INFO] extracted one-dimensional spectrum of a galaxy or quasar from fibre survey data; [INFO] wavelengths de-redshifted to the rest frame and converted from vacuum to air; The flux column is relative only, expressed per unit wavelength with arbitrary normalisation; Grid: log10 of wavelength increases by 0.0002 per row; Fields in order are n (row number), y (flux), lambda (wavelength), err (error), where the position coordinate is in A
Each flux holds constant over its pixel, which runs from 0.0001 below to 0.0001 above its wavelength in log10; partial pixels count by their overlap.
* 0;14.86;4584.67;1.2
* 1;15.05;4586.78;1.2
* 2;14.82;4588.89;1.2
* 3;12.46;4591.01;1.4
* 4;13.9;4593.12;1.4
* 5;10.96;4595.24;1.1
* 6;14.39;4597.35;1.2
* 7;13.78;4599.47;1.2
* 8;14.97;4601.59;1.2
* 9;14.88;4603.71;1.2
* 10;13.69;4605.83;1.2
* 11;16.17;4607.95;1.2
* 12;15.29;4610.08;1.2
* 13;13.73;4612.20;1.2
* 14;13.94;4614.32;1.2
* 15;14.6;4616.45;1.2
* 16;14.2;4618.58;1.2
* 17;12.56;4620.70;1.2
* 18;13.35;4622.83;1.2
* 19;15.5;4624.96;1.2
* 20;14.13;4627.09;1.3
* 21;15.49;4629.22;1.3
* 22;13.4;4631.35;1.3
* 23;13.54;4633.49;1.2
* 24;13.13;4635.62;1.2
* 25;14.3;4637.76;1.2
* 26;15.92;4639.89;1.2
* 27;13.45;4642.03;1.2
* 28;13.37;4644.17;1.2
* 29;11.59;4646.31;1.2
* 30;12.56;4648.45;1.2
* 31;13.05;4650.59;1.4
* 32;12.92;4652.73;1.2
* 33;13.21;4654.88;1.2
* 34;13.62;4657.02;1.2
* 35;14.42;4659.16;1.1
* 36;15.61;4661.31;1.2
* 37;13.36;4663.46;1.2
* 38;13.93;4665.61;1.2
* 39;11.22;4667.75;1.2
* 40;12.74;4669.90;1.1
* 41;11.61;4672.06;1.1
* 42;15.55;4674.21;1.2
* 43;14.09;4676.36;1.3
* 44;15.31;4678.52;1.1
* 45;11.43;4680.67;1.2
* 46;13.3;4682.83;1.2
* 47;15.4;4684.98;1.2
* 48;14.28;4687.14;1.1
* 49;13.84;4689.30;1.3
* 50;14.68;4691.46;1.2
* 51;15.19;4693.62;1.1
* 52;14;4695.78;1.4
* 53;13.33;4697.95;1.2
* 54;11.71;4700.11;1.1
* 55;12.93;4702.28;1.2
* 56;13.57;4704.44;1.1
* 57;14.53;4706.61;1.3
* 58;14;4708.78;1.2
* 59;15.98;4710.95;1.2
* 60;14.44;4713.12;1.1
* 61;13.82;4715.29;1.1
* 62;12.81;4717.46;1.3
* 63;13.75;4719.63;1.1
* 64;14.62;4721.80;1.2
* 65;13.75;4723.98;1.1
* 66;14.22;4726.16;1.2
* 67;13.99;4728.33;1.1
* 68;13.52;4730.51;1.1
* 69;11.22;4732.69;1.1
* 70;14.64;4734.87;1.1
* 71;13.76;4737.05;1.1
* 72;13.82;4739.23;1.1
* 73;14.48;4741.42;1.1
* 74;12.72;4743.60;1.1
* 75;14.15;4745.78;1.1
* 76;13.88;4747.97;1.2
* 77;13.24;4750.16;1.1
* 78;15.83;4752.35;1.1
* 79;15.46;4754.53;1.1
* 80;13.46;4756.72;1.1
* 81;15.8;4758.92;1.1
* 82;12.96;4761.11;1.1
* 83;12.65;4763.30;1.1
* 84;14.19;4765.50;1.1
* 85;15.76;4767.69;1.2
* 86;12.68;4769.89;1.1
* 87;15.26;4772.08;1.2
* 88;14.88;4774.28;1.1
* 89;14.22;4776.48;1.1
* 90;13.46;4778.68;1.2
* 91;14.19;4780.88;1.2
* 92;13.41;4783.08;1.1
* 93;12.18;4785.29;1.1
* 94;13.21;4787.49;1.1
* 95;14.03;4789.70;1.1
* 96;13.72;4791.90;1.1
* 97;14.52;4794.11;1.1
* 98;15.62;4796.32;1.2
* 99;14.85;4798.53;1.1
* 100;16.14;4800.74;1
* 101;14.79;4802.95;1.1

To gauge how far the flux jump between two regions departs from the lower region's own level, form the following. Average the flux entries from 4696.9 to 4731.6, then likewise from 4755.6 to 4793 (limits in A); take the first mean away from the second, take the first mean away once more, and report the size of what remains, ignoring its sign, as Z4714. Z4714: 13.7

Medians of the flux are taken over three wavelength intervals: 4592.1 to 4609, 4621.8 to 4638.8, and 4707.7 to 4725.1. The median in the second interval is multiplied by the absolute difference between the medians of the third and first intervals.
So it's 3.3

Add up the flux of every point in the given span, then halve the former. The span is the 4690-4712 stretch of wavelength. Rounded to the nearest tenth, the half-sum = 70.0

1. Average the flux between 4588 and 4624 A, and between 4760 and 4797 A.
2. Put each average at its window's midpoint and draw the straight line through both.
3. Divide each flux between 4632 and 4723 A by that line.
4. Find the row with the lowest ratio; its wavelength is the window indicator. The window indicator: 4667.75 A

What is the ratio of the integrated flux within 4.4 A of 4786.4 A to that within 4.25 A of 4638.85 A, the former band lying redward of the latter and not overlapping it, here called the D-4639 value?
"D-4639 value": 0.96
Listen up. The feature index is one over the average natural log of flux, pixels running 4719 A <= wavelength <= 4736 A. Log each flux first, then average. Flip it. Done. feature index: 0.382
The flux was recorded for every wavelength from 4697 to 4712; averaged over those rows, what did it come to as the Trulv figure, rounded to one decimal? 13.7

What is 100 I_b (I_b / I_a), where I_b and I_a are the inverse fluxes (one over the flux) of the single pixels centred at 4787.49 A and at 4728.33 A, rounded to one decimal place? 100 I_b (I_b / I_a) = 8.0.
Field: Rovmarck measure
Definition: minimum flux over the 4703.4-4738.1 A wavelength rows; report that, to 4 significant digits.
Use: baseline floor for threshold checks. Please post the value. 11.22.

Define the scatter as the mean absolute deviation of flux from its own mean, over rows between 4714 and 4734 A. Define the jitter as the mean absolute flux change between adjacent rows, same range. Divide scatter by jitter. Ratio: 0.75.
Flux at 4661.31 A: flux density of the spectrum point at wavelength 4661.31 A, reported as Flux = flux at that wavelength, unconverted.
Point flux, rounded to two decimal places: 15.61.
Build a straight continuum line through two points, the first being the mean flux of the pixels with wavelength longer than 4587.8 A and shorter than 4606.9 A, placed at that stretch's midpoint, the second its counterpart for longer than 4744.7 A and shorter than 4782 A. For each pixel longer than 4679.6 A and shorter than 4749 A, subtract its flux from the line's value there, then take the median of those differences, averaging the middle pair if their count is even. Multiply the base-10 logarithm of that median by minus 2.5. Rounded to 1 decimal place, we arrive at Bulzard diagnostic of 1.6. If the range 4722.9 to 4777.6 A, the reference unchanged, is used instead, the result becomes 2.1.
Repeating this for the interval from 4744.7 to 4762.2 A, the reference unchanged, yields 1.9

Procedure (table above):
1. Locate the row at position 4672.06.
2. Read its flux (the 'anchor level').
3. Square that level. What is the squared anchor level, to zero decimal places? 135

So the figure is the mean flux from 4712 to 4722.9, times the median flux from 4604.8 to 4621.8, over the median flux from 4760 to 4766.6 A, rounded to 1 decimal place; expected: 15.1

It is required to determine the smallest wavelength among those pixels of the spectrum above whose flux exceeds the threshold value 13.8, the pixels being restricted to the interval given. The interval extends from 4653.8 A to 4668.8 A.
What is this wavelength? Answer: 4659.16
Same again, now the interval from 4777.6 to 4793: 4780.88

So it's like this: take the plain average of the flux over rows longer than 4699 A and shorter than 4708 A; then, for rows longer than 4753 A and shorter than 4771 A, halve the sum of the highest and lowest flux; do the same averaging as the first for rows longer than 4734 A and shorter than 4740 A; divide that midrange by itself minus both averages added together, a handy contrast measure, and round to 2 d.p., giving -1.09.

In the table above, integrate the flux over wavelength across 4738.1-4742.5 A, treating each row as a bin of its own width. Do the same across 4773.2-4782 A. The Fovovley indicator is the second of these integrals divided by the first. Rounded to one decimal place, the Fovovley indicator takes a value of 2.0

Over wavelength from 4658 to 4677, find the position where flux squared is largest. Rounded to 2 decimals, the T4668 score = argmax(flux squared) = 4661.31 A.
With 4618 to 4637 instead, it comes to 4624.96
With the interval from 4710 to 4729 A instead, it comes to 4710.95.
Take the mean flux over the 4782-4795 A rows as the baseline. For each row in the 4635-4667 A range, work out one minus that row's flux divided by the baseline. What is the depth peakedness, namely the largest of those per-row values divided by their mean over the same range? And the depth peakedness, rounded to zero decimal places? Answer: -16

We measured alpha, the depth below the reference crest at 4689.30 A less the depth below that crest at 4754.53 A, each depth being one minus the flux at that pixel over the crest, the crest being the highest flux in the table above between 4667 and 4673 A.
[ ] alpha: 0.127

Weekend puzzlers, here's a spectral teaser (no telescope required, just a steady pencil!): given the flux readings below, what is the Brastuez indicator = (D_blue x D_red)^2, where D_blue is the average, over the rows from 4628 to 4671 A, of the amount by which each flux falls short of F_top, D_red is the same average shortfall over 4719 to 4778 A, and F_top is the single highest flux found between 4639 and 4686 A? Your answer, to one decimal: 20.1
